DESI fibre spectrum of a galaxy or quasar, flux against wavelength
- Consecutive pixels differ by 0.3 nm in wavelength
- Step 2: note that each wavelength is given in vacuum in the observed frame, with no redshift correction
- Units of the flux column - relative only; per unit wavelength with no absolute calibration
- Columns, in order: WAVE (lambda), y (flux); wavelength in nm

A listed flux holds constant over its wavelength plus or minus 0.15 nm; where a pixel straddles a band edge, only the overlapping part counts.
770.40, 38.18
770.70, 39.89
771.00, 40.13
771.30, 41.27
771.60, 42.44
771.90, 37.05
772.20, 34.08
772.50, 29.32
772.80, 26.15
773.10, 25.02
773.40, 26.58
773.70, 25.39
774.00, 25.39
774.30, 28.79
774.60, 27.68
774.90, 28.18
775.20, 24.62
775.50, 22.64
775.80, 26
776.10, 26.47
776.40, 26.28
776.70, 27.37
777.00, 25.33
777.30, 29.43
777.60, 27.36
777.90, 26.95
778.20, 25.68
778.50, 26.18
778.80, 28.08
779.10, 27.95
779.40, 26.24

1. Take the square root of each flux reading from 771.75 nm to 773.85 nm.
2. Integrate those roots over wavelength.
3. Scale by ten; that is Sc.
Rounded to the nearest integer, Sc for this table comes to 113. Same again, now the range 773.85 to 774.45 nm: 31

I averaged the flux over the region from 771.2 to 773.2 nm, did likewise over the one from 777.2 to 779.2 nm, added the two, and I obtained 61.0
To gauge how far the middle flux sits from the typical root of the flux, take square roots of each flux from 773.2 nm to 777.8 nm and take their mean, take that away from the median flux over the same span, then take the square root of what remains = 4.618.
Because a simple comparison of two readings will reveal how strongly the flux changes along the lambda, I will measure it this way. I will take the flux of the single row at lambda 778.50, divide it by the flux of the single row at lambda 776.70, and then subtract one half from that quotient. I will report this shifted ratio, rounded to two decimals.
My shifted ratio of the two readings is 0.46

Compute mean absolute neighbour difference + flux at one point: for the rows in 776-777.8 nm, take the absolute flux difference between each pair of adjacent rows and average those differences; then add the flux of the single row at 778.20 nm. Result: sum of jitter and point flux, 27.6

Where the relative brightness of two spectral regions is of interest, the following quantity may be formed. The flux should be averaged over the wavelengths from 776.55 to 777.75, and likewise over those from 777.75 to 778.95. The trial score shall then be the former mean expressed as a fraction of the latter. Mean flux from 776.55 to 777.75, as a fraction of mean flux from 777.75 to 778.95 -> 1.02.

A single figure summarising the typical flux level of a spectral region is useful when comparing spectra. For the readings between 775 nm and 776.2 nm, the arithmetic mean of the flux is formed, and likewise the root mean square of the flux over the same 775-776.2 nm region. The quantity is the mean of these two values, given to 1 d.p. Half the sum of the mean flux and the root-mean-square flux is 25.0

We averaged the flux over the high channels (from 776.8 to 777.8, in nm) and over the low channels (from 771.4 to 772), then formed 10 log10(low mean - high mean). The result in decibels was 11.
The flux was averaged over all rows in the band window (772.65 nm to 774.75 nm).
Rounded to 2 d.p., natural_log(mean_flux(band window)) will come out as 3.27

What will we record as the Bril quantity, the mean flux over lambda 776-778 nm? 27.0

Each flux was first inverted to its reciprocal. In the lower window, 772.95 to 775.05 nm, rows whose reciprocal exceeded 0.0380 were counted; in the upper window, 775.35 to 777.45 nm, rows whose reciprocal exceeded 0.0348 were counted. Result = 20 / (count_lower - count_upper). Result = -6.7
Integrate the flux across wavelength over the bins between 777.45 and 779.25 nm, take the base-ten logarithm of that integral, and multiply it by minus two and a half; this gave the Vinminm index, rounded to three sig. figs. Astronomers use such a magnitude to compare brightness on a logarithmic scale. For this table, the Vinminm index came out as -4.22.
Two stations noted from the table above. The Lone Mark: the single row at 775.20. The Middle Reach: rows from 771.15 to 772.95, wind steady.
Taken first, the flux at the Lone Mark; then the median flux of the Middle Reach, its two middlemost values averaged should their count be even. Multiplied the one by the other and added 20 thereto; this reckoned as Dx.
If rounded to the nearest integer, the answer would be 896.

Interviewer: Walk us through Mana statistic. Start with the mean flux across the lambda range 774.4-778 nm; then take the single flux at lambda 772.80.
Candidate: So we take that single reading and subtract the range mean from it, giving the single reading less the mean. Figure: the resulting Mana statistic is 0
